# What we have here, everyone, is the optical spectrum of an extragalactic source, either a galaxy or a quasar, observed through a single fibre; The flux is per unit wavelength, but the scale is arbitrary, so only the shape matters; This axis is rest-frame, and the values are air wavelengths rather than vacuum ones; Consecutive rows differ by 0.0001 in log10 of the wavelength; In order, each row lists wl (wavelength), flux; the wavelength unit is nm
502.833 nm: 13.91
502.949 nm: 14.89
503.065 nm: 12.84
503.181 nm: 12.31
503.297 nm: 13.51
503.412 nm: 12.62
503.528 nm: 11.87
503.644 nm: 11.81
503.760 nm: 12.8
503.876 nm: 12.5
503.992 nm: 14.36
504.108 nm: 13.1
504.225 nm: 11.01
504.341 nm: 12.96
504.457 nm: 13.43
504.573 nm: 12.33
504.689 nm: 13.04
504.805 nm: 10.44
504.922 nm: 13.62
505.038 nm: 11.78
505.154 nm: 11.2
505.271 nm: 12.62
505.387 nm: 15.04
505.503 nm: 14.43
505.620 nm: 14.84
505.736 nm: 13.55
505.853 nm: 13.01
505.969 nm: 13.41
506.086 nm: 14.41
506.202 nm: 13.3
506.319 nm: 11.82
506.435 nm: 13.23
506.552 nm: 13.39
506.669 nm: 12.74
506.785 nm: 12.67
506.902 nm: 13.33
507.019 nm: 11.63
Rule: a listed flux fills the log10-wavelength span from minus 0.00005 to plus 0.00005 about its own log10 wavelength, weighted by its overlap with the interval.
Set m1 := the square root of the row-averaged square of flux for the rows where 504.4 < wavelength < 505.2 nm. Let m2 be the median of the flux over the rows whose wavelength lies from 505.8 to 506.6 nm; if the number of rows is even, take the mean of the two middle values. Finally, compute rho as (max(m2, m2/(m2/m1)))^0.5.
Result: 3.65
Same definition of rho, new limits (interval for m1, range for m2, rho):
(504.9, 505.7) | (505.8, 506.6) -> 3.67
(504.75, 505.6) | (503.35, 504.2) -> 3.58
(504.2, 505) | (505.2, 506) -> 3.68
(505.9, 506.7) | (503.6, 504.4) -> 3.63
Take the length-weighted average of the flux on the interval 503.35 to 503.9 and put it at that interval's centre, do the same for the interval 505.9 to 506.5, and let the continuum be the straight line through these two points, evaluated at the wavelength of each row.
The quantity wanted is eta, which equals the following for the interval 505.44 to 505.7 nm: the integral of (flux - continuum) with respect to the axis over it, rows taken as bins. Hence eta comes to 0.4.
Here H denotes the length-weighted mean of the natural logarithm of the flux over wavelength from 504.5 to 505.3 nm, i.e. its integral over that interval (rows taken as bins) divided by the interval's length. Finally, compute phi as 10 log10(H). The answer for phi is 3.97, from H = 2.49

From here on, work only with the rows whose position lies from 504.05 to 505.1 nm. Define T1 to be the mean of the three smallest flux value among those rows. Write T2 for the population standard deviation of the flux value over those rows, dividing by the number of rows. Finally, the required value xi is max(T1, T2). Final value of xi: 11.1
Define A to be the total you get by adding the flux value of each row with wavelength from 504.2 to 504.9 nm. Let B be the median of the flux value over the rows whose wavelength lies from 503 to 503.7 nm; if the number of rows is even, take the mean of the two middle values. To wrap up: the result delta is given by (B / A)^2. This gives 0.0290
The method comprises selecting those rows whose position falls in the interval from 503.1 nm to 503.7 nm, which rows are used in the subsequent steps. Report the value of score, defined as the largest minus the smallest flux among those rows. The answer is 1.7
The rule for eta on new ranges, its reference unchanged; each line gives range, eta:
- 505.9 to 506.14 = 0.2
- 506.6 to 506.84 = -0.2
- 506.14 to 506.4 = -0.2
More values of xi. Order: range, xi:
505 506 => 11.9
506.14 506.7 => 12.6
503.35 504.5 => 11.6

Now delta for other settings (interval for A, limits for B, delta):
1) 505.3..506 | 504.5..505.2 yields 0.0205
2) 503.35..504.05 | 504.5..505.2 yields 0.0252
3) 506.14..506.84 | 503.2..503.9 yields 0.0265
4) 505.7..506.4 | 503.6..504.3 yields 0.0253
